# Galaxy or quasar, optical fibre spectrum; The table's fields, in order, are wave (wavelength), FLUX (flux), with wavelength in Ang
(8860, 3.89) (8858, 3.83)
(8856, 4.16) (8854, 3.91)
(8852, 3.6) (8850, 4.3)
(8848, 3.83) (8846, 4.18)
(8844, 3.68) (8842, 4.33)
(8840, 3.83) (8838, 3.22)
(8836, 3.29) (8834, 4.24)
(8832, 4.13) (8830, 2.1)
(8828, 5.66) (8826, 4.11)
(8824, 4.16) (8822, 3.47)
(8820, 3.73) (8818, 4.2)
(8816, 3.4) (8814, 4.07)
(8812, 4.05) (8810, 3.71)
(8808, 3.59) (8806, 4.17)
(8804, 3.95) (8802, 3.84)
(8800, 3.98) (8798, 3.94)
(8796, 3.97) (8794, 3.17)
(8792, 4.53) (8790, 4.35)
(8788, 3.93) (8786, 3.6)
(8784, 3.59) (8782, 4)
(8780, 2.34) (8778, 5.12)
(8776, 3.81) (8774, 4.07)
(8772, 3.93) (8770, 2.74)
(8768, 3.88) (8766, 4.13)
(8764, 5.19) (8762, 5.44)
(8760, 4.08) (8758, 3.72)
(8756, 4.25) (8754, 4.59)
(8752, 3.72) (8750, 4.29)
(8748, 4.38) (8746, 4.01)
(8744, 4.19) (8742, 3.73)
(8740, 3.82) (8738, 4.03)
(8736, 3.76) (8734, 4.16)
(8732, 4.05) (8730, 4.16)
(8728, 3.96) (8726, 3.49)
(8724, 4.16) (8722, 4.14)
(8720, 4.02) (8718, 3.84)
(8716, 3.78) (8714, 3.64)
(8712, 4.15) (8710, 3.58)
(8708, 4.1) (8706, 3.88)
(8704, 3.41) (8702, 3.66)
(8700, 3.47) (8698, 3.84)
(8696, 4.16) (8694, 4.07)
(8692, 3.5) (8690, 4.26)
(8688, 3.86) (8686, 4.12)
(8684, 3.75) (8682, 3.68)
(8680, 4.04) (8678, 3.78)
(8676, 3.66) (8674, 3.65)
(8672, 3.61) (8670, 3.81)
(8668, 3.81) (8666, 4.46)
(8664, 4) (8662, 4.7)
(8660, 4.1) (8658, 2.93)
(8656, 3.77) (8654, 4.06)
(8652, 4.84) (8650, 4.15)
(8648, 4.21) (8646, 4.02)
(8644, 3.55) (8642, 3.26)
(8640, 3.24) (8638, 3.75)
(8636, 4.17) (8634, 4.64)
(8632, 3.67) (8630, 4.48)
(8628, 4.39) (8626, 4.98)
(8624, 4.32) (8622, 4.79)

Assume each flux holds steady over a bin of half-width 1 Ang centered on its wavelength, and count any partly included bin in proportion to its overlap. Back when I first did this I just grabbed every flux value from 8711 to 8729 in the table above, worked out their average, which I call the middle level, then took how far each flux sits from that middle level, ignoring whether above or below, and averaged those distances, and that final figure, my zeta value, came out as 0.197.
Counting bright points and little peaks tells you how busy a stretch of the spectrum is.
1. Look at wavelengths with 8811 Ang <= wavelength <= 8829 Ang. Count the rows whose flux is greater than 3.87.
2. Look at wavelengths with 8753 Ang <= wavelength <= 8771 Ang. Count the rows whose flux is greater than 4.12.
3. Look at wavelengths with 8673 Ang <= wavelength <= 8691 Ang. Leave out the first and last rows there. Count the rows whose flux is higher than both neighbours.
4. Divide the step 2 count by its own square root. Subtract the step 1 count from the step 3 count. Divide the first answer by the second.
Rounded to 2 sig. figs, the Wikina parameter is -0.56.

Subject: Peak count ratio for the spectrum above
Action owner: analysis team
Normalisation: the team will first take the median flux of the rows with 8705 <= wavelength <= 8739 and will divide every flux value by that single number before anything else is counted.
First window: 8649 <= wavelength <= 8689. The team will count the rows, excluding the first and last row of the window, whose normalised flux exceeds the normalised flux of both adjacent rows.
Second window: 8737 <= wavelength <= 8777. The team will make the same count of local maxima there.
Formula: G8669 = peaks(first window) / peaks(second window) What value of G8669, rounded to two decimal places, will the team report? 1.00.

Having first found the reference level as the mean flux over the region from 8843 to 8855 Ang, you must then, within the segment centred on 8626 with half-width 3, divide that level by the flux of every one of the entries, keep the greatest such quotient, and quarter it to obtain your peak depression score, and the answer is 0.227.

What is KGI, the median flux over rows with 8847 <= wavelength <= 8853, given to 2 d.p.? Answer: 3.83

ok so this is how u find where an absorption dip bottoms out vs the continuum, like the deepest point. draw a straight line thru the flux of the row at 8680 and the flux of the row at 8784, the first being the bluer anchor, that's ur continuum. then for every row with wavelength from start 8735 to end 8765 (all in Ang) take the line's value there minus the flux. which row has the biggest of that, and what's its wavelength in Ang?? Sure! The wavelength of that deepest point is 8742 Ang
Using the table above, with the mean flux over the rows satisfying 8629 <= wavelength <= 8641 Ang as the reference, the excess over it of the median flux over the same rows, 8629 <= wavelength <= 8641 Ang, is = -0.03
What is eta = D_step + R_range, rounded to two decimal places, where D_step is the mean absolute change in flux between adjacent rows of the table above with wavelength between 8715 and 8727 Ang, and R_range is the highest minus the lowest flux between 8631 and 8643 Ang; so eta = 1.61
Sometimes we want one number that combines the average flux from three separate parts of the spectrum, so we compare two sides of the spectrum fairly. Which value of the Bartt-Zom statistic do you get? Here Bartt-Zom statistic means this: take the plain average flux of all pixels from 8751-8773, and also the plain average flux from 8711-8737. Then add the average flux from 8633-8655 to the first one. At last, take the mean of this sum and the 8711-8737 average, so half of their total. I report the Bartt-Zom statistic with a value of 6.04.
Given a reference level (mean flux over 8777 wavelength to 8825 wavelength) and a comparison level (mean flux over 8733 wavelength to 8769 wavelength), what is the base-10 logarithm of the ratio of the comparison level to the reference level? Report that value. 0.034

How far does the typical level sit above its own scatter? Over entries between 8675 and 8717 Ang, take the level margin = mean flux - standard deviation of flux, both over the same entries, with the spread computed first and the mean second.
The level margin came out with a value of 3.58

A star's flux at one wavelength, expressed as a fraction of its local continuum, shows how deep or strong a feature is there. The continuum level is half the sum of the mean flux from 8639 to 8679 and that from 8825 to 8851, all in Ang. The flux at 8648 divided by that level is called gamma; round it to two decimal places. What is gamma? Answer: 1.08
